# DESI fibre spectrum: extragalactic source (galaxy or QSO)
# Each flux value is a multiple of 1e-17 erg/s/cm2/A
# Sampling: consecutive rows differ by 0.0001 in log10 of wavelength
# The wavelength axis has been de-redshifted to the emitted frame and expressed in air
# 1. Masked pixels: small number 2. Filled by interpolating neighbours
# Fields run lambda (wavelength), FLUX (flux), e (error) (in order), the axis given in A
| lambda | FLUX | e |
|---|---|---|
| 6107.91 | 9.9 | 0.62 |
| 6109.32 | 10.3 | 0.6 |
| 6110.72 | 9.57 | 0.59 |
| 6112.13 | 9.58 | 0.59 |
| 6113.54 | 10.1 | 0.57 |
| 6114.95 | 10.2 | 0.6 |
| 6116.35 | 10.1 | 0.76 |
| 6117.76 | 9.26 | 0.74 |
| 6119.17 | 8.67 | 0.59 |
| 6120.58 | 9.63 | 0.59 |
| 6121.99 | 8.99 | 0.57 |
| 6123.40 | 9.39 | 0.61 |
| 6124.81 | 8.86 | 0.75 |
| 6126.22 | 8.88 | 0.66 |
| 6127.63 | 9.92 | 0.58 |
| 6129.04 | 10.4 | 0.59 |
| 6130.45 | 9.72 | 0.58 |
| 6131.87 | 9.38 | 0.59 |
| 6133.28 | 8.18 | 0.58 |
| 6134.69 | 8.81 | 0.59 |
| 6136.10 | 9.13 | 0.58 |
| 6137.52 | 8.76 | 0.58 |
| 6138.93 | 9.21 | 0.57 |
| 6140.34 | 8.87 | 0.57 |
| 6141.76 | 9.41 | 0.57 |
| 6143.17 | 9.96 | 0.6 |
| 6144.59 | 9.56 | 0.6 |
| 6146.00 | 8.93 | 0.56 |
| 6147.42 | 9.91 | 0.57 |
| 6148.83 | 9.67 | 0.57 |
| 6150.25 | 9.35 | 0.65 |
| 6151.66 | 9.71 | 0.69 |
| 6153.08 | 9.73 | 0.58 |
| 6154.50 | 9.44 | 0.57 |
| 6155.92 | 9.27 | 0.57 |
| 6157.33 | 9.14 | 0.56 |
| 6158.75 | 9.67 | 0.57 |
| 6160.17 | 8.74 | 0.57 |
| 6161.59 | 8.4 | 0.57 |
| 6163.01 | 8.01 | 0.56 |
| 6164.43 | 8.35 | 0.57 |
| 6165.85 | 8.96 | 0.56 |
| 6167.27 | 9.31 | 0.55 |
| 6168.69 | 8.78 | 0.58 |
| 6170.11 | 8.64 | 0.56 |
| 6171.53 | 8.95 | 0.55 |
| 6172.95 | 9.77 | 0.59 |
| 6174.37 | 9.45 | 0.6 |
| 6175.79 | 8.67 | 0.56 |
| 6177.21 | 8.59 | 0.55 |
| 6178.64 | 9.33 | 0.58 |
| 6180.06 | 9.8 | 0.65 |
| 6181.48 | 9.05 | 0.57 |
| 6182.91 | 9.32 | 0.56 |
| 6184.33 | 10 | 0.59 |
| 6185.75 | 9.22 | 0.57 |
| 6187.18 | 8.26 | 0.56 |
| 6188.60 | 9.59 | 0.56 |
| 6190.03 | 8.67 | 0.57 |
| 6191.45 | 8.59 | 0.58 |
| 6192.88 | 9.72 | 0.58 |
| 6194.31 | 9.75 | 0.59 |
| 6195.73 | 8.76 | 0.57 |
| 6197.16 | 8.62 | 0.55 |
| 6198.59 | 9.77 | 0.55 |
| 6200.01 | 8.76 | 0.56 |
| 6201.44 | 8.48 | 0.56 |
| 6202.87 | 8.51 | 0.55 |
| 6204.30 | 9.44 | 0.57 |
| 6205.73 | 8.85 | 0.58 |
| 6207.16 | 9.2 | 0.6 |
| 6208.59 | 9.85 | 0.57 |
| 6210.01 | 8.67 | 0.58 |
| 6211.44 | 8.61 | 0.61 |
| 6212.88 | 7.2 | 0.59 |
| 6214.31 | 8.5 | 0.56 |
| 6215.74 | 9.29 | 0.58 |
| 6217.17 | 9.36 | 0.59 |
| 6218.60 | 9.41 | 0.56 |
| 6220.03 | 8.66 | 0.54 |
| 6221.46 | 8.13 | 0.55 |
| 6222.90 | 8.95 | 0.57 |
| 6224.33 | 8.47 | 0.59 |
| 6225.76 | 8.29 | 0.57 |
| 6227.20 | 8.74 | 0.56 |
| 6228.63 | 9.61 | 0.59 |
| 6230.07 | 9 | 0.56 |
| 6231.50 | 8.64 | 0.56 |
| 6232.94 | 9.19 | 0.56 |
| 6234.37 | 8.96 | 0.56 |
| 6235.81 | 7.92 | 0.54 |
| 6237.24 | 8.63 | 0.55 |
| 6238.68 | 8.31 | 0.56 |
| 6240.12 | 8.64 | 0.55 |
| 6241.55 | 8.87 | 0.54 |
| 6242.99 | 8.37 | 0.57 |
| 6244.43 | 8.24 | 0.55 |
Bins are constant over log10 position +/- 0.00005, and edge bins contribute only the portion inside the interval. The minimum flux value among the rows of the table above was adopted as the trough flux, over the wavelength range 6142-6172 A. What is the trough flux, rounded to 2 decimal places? 8.01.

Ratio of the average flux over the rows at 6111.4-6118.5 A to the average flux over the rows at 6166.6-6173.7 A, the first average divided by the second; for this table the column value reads 1.08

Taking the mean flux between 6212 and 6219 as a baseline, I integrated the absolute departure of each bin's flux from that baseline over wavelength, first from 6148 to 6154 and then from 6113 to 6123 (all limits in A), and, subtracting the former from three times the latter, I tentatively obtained 20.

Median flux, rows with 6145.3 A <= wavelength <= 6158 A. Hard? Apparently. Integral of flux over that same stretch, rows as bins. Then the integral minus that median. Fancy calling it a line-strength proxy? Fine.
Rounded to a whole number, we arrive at 111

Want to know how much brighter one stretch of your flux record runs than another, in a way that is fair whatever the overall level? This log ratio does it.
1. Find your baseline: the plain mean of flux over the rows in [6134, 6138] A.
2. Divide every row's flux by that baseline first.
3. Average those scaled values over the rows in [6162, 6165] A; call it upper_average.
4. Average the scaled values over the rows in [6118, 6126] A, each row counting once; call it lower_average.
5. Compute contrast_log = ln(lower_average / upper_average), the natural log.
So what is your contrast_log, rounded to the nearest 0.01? 0.11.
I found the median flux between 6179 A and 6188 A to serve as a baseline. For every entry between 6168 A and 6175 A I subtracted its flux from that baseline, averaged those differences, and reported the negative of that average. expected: -0.2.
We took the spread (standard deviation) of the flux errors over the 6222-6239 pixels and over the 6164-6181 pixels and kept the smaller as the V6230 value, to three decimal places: 0.014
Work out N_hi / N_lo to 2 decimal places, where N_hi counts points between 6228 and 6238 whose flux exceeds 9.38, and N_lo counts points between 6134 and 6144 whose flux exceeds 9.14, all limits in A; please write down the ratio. 0.33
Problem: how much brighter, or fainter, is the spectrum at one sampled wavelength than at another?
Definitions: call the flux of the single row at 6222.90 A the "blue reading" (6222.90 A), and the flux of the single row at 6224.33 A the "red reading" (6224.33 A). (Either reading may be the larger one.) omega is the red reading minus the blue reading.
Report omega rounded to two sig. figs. -0.48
